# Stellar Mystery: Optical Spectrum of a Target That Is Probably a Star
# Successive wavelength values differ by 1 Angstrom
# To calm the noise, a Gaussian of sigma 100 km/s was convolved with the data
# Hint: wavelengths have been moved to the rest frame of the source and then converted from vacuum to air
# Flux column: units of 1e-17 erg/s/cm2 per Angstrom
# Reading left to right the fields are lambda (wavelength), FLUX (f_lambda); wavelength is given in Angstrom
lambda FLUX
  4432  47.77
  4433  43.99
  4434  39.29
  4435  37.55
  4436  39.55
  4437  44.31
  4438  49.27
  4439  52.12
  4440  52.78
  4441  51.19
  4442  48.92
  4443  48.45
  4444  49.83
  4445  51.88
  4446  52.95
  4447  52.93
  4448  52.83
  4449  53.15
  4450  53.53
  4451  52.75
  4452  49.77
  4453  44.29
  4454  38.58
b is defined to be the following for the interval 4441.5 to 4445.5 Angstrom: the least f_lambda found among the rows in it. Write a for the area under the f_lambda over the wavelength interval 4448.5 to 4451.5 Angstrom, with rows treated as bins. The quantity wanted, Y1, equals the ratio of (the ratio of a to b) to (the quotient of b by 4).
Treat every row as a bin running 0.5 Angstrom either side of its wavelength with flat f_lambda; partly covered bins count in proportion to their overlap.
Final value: 0.3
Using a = 159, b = 48.45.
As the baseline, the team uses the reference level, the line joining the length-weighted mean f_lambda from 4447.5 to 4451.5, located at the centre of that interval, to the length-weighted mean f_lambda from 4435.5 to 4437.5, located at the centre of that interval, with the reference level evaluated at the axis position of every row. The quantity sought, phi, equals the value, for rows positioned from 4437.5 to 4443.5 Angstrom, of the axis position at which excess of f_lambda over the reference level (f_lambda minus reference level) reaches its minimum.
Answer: 4443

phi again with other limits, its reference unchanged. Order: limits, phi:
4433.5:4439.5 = 4435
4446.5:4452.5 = 4452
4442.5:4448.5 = 4443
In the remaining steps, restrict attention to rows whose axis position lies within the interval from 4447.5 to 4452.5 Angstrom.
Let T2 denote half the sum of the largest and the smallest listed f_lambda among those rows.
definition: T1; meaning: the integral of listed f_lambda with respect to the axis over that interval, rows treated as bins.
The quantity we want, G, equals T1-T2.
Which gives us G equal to 210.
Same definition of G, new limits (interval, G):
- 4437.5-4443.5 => 252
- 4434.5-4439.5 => 178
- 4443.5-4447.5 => 156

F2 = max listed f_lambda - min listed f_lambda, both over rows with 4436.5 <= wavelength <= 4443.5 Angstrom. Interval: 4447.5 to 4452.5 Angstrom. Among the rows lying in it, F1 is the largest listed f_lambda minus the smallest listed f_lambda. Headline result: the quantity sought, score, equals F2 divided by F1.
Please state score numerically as 2.3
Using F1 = 3.8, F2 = 8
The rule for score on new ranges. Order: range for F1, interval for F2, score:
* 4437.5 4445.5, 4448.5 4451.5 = 0.2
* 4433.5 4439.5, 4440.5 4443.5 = 0.2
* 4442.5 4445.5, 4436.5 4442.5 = 2.5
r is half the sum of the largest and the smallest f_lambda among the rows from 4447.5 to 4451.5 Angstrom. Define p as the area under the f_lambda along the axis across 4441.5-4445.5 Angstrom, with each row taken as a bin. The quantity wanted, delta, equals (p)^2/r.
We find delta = 746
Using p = 199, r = 53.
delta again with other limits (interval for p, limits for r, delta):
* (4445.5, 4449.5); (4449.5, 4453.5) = 918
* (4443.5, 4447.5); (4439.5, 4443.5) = 851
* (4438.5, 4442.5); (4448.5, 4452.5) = 814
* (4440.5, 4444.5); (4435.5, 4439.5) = 859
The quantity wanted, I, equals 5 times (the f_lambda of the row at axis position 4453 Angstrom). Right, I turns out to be 221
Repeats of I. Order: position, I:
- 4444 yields 249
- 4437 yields 222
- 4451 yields 264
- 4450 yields 268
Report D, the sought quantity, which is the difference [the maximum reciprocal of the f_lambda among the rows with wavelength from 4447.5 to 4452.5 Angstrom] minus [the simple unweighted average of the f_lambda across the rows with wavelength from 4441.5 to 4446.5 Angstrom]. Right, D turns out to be -50.4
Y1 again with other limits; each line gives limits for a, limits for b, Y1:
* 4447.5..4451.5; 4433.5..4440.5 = 0.6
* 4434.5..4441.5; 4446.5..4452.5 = 0.5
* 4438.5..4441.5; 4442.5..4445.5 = 0.3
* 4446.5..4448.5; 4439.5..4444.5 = 0.2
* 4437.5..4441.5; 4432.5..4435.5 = 0.6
